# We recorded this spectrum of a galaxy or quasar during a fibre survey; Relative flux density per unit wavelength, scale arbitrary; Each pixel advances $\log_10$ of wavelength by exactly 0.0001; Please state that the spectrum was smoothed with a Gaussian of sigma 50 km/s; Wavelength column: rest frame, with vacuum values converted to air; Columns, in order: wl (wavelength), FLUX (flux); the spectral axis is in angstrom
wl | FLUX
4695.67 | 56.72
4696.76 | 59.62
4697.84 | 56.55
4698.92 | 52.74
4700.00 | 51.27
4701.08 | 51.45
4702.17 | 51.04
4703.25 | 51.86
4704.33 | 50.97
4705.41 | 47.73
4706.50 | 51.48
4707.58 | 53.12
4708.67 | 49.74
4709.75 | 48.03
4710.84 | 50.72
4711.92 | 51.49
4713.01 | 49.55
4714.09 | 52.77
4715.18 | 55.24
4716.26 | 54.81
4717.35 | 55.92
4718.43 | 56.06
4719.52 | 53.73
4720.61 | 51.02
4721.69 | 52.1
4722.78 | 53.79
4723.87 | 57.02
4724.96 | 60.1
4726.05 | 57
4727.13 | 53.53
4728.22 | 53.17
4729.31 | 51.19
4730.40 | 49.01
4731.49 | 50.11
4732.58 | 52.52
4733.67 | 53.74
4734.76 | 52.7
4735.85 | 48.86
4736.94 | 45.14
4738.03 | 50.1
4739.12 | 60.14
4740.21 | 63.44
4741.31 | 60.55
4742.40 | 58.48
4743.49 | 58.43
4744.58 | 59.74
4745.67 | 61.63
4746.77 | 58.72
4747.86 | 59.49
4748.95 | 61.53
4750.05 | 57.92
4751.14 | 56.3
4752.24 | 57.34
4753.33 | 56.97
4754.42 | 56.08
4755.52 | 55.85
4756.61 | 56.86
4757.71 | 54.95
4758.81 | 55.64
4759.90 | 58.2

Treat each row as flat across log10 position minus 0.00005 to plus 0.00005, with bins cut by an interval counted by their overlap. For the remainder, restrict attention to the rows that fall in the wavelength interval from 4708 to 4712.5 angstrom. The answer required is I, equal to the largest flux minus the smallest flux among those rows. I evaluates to 3.5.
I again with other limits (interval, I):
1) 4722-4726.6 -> 6.3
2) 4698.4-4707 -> 5.0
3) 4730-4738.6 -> 8.6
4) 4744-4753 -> 5.3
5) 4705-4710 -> 5.4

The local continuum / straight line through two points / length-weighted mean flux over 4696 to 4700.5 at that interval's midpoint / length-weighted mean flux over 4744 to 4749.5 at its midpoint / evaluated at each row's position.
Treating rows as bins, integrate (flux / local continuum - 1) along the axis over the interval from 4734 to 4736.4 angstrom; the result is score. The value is -0.32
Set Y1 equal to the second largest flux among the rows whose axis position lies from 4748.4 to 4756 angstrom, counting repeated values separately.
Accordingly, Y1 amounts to 57.92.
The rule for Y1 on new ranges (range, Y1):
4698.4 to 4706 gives 51.86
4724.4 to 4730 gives 57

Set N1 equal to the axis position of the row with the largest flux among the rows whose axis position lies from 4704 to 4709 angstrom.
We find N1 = 4707.58 angstrom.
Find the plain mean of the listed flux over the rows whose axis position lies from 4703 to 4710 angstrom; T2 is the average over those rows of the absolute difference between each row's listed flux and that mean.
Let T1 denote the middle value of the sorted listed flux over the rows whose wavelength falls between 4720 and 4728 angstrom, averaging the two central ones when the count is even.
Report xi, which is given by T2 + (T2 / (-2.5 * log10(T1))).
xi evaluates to 1.3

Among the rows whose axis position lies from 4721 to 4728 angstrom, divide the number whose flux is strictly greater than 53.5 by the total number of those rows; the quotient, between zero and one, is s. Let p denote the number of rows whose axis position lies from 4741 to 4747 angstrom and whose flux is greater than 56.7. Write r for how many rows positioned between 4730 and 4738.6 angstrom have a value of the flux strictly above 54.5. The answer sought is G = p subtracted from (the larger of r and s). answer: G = -5.2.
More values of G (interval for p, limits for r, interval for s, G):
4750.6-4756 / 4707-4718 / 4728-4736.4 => 1.0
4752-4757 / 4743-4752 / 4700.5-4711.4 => 5.0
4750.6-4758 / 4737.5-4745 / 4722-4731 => 3.0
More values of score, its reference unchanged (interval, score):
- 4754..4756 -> -0.17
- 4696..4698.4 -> 0.13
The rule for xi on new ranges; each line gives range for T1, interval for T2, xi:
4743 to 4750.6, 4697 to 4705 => 1.1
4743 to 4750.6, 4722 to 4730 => 1.9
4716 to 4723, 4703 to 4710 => 1.3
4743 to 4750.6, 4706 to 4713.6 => 1.0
